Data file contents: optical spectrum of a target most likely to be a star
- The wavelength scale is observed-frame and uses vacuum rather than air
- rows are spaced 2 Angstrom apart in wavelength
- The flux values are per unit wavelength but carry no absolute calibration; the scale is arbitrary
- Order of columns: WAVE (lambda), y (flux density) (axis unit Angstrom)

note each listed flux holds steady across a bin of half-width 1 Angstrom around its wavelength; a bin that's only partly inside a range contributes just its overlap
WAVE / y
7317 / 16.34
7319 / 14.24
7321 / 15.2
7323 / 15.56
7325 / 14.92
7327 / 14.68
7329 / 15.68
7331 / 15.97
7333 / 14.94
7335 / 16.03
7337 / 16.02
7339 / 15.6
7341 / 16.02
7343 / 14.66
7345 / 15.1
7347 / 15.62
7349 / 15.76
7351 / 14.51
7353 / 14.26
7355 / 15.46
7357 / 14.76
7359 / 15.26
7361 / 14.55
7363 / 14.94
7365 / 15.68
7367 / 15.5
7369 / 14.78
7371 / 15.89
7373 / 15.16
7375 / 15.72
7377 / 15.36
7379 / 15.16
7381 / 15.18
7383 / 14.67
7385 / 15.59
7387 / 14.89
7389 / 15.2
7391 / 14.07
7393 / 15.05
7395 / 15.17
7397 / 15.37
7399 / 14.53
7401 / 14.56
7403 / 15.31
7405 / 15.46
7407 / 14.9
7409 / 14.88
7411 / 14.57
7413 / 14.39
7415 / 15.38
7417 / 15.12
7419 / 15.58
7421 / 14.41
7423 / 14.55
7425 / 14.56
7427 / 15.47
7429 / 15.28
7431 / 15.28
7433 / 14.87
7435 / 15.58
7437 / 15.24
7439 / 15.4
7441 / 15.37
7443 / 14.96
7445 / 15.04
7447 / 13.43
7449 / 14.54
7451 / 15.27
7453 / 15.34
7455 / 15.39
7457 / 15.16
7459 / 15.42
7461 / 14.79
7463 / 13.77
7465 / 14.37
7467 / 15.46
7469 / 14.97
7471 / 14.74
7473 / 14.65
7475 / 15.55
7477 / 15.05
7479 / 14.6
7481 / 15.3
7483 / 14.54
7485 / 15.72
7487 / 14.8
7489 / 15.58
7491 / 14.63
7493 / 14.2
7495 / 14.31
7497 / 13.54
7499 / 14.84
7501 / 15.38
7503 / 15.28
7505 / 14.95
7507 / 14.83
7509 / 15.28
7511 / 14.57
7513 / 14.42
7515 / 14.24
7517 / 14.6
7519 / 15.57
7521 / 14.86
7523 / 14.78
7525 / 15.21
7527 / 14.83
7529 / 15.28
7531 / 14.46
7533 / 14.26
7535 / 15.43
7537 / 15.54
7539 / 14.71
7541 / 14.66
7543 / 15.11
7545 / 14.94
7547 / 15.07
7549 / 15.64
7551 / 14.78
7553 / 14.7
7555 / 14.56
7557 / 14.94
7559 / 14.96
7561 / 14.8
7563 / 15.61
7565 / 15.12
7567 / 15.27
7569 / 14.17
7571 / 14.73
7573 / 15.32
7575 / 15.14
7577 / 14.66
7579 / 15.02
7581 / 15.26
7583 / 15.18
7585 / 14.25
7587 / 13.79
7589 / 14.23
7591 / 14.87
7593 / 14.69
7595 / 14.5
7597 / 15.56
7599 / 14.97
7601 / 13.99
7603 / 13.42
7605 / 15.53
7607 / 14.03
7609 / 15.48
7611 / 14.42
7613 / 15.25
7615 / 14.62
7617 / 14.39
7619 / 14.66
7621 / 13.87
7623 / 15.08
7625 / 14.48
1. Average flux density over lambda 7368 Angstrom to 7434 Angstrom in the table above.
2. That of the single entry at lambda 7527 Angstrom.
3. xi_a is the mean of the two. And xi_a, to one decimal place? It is 14.9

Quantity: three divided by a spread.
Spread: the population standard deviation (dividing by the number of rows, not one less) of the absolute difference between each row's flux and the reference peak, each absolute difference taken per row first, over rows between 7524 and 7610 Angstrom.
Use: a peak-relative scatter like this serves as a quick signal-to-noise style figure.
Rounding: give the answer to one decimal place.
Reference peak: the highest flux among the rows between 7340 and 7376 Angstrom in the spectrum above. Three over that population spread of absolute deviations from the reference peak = 5.8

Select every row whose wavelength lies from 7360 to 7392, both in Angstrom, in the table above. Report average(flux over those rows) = 15.1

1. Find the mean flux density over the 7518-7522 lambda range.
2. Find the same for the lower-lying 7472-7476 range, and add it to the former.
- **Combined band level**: 30.3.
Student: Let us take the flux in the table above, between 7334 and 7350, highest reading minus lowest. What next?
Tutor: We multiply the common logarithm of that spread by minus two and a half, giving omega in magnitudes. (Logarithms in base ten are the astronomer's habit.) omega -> -0.34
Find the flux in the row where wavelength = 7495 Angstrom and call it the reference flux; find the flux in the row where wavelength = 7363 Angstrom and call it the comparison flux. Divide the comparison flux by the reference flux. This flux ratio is 1.04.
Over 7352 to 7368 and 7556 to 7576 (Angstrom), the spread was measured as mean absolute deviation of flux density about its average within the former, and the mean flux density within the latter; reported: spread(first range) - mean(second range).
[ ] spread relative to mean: -14.6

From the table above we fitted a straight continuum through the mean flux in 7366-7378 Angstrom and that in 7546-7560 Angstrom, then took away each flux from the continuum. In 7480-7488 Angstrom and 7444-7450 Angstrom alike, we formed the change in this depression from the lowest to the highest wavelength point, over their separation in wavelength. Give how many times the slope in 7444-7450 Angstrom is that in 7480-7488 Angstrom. 1.5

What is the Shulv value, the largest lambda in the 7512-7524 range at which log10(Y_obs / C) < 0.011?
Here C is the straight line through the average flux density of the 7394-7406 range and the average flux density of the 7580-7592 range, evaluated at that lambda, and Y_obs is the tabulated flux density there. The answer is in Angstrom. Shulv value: 7523 Angstrom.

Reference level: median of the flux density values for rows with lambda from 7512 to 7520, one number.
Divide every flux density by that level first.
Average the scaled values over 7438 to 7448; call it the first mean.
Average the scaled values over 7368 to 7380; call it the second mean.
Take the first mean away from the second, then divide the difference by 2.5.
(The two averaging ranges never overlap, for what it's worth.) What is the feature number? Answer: 0.014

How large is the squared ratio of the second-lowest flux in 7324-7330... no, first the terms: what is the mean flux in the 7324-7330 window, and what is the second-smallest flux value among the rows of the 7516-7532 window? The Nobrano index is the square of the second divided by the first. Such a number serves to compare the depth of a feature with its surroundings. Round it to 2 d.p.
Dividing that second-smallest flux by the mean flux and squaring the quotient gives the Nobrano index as 0.94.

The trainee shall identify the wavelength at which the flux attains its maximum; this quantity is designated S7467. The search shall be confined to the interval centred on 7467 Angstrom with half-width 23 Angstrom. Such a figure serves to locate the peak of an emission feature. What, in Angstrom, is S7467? 7485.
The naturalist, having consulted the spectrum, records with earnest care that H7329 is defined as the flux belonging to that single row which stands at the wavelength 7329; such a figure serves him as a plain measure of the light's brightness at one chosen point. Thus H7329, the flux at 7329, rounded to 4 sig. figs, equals 15.68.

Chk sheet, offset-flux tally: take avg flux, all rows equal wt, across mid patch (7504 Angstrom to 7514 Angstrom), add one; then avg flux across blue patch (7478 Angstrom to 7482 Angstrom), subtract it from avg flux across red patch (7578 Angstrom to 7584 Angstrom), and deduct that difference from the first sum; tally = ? 15.6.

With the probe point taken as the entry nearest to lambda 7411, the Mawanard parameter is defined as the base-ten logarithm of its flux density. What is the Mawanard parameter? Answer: 1.16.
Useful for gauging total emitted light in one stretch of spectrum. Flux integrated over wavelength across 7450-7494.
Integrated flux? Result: 659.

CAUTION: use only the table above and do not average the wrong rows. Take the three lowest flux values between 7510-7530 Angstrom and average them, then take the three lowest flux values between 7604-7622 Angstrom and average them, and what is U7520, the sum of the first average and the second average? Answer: 28.5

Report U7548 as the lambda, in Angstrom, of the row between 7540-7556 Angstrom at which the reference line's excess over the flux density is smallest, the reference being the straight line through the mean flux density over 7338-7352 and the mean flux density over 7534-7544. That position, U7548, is 7549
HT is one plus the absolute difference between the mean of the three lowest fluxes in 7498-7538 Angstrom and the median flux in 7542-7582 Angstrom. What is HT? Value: 1.68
